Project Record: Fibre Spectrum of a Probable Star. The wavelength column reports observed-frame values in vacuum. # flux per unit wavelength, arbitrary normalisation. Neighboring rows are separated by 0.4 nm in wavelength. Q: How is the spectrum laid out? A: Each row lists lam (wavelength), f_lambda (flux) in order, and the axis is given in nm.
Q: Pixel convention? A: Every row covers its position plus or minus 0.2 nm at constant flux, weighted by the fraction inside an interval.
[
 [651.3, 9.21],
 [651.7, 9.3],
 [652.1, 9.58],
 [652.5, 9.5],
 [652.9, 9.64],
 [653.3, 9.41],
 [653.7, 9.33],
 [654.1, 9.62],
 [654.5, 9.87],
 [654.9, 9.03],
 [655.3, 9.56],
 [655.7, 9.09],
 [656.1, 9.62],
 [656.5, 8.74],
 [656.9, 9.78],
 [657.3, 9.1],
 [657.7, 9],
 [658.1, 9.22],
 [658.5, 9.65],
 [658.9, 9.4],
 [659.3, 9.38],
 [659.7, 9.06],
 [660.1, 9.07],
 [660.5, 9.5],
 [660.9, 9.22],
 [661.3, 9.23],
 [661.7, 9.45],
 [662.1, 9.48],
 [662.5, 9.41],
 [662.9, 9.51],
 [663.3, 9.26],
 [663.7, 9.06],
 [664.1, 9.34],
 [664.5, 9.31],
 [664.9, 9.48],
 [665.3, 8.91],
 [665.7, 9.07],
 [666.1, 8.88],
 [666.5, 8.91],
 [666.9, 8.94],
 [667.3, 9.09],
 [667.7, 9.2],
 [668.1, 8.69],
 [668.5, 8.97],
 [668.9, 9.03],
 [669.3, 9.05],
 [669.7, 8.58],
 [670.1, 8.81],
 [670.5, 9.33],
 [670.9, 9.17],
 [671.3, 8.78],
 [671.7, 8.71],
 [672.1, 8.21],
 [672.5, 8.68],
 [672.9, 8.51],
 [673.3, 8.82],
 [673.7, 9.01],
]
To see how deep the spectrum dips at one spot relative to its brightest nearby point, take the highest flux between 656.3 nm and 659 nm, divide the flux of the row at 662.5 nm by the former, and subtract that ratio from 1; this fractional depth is 0.038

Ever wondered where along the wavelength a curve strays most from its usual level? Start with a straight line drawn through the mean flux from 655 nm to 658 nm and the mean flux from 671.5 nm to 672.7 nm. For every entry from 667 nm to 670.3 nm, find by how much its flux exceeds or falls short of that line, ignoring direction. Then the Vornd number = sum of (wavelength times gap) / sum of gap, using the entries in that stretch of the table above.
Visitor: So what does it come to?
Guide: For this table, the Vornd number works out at 668.52 nm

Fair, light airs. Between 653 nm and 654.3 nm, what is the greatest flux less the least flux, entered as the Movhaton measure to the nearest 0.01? 0.29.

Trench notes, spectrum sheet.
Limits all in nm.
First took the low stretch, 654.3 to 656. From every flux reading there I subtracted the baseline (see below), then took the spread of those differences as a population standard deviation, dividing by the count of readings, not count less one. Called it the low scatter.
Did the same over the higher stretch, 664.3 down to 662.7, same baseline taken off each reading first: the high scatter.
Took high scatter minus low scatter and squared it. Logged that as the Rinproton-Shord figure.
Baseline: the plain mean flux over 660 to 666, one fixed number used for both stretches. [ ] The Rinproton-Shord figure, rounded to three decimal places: 0.034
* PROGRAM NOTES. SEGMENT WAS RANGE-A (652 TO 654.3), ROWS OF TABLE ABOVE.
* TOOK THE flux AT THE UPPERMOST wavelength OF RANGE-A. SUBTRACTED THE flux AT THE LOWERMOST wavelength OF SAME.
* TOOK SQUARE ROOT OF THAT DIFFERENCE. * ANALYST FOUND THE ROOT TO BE 0.20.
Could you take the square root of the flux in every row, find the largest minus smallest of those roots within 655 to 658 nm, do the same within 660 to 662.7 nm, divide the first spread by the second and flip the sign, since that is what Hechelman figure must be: -2.4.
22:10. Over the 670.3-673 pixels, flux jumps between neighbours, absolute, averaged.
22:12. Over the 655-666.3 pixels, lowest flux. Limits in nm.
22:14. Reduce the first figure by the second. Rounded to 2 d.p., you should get -8.45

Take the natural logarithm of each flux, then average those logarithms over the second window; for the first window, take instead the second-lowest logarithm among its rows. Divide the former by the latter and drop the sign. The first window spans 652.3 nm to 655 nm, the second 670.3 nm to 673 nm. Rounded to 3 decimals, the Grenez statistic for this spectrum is 0.972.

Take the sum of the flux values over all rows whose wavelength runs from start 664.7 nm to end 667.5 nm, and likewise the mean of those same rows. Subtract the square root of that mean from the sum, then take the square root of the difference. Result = 7.76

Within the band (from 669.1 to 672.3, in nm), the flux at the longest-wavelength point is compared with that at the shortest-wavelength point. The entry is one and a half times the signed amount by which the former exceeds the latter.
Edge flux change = -1.3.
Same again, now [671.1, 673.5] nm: 0.1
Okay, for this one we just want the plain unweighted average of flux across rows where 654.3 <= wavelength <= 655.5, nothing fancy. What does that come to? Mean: 9.49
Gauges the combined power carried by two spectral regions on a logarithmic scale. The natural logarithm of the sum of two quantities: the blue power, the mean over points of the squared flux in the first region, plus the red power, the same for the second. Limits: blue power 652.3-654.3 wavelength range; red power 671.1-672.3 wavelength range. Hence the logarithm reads 5.10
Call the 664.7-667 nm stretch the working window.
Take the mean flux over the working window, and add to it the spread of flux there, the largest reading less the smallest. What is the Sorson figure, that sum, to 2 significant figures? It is 9.6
